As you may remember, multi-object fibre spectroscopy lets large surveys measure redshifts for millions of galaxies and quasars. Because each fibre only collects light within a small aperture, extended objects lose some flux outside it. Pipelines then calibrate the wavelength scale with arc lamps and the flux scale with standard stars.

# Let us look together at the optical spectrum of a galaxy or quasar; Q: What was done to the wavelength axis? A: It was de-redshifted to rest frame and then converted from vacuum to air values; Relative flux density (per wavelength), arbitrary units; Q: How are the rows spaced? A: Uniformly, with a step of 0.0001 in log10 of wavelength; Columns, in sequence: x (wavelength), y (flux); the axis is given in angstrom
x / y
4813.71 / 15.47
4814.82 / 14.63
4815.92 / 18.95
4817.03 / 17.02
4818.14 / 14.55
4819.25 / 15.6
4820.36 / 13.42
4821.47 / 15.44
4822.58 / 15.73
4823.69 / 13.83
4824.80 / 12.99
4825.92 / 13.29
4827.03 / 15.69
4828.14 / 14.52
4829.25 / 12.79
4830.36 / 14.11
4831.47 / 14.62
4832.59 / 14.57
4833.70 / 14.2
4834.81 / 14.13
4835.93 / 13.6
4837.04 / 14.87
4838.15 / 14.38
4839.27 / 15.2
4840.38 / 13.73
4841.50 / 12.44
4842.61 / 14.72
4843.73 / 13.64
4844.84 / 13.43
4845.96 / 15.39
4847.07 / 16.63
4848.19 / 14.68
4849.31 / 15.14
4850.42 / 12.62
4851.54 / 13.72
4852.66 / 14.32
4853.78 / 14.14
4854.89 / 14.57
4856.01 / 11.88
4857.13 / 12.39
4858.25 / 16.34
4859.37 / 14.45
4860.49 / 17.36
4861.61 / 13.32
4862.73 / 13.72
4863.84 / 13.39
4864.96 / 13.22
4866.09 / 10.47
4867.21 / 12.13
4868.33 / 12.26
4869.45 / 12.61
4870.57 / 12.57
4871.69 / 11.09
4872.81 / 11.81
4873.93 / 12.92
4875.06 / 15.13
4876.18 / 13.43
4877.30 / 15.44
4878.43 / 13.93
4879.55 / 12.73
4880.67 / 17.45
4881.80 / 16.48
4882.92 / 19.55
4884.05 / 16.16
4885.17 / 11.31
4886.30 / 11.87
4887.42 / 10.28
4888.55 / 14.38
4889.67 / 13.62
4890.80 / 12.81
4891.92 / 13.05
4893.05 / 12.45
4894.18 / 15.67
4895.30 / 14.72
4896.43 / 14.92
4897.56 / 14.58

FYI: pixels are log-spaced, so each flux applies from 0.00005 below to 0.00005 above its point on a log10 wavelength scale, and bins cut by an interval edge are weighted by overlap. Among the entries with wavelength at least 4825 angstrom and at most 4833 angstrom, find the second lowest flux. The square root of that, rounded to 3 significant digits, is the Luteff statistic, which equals 3.65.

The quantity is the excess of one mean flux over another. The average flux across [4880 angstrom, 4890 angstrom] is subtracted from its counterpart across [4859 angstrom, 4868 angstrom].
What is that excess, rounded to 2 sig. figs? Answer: -1.1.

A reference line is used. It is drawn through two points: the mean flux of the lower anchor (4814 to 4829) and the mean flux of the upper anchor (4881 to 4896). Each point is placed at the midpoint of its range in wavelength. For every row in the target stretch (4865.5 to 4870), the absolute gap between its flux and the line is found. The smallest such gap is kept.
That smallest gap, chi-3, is 1.7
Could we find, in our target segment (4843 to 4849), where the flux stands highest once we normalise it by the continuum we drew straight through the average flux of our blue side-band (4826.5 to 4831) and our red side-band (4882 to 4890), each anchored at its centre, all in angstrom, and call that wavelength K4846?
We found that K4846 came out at 4847.07 angstrom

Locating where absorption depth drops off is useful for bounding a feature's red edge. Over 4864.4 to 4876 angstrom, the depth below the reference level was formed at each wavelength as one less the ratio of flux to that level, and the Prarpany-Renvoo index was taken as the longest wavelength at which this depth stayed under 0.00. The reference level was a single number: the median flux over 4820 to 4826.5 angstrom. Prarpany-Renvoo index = 4875.06 angstrom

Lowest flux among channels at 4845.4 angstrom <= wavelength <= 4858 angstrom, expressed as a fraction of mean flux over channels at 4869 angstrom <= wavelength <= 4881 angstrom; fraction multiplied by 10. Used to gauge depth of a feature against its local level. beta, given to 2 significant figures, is 8.8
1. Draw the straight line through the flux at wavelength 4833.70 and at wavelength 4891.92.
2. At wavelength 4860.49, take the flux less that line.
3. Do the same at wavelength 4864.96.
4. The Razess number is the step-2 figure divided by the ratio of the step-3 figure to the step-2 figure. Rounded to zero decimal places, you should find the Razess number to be -38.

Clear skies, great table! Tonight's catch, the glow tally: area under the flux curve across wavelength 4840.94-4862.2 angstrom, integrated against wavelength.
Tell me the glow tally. 303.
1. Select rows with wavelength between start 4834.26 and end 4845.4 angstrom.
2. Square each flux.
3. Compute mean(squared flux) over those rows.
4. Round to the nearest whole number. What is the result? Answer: 197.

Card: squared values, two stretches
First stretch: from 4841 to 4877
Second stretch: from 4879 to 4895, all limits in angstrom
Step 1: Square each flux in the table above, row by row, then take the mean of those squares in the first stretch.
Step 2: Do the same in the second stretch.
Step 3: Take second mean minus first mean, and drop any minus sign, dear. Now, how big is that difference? 18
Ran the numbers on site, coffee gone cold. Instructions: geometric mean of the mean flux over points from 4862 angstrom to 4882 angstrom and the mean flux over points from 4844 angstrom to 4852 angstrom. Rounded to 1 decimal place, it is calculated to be 13.9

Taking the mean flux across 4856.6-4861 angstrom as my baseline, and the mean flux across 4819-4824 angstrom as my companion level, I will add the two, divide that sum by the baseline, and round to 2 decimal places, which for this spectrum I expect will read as 1.98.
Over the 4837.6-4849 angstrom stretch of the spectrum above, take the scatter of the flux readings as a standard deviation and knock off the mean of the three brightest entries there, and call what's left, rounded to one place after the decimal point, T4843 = -14.6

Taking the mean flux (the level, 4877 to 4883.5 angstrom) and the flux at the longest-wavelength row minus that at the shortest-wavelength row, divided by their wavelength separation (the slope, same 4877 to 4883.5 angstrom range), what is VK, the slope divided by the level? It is 0.05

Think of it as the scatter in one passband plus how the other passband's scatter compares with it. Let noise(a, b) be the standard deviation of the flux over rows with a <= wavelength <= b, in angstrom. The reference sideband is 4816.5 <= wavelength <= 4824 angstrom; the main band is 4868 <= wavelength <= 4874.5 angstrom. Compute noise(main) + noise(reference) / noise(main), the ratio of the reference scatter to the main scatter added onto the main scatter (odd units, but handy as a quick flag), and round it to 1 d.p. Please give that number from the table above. 2.5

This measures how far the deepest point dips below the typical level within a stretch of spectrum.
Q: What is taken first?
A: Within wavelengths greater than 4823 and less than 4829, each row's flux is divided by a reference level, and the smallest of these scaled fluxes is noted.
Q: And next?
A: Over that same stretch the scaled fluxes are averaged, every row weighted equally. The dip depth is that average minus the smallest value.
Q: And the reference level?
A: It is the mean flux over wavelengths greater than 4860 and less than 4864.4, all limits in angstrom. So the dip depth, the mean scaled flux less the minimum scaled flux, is 0.07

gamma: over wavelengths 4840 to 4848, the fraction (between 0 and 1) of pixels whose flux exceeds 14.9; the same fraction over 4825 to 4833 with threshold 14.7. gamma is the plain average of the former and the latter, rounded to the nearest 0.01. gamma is 0.21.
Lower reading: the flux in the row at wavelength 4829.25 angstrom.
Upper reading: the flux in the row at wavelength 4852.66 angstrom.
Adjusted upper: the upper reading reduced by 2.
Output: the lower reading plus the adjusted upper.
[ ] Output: 25.1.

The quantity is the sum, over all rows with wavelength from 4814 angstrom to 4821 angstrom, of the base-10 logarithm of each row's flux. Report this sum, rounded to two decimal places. 7.16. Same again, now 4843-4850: 7.02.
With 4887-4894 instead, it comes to 6.62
